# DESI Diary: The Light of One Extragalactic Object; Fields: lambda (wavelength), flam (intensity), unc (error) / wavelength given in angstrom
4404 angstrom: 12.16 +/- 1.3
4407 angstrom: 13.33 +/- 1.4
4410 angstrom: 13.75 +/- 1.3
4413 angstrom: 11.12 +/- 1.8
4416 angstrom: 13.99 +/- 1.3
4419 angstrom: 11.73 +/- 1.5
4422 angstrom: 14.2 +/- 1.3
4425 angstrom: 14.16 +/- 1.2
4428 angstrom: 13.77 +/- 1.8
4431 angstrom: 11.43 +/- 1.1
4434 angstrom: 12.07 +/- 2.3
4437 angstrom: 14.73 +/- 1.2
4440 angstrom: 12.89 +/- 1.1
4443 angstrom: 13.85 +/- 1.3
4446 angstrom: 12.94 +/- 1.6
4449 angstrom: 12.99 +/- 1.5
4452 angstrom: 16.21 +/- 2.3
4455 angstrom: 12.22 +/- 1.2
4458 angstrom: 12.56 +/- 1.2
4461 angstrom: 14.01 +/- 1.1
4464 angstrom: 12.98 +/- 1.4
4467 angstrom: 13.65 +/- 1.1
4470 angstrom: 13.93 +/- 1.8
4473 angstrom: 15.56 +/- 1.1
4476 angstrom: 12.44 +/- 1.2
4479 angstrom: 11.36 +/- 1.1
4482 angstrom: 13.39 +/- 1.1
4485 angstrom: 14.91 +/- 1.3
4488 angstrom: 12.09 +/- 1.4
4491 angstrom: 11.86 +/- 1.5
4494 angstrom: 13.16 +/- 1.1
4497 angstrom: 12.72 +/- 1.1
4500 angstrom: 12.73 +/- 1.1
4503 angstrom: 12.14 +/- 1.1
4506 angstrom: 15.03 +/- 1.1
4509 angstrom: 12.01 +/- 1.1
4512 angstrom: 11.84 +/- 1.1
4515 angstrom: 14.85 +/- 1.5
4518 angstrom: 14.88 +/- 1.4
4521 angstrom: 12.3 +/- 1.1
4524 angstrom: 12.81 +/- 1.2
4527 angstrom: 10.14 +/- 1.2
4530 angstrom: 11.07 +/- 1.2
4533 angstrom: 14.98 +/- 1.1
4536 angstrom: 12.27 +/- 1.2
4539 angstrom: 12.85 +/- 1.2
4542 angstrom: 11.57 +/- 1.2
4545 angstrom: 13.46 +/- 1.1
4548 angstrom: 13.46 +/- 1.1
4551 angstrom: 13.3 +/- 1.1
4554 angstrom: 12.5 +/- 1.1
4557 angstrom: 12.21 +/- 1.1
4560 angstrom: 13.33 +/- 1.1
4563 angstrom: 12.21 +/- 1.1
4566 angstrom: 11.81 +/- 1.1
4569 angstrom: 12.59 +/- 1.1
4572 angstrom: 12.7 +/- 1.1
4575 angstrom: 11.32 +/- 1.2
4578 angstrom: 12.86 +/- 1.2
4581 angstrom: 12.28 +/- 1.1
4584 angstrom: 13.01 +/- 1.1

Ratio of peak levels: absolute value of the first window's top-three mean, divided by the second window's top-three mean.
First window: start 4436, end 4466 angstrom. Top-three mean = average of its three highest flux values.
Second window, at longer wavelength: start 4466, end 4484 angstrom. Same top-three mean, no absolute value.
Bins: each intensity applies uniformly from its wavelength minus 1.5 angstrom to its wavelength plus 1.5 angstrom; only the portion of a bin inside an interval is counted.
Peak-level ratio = 1.04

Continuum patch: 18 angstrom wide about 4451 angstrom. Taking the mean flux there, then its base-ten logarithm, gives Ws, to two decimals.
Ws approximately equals 1.13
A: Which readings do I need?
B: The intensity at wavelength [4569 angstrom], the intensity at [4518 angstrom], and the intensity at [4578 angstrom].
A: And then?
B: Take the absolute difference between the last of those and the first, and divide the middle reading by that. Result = 55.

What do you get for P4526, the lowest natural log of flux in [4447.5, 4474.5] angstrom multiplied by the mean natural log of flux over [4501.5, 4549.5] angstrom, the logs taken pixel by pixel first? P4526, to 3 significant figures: 6.38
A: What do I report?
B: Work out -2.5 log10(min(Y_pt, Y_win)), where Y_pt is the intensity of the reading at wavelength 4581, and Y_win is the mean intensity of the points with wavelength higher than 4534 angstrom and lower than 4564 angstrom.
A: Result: -2.72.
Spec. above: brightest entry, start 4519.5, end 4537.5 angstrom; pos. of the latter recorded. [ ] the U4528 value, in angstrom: 4533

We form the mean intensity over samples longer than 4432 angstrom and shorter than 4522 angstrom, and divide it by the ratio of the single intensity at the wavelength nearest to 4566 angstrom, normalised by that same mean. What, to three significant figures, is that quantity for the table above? 14.9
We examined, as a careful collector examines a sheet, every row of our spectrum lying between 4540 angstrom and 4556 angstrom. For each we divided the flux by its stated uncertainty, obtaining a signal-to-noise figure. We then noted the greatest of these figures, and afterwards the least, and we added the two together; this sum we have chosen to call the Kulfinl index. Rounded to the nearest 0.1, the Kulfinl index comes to 21.9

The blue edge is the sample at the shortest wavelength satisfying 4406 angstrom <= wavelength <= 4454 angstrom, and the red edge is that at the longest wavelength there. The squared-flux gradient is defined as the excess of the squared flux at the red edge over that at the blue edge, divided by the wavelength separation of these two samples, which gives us 1.9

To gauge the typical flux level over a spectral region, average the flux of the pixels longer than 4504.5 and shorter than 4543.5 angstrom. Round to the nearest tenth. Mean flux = 12.8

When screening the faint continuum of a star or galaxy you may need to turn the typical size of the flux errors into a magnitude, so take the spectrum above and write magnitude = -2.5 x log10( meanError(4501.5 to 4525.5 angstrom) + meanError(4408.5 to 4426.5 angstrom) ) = -1.04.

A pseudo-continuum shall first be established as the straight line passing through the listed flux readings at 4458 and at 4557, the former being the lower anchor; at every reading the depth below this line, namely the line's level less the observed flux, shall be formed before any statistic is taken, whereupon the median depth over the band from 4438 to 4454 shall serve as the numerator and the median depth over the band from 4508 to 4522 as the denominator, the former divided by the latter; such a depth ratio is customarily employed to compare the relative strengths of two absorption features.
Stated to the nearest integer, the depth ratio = -11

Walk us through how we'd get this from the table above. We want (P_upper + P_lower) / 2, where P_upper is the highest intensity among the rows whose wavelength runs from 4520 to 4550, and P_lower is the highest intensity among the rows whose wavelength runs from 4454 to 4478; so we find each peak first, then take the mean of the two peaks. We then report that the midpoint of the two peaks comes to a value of 15.3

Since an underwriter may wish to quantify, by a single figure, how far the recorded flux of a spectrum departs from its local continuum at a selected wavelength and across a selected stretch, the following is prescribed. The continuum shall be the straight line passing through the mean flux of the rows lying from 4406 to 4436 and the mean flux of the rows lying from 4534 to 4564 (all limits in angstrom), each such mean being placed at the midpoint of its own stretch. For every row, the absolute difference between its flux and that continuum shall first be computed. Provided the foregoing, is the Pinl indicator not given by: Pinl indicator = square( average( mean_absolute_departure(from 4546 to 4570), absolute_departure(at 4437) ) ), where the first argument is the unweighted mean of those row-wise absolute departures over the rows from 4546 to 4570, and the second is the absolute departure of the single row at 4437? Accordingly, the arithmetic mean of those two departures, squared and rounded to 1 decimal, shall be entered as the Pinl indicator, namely 1.3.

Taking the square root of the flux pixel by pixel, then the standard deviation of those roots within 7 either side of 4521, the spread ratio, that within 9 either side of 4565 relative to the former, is 0.3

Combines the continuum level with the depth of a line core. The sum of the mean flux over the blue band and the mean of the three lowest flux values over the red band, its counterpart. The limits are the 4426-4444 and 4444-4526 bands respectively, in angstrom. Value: 24.8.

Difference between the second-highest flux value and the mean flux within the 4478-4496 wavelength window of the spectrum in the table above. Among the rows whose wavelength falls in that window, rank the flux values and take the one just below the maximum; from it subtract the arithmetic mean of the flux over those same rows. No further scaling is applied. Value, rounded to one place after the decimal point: 0.6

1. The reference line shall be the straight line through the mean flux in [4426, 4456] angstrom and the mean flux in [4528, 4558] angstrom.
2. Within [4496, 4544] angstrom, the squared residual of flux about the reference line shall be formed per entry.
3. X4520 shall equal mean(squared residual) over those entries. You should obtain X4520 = 2.0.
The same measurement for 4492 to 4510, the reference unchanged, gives 1.0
